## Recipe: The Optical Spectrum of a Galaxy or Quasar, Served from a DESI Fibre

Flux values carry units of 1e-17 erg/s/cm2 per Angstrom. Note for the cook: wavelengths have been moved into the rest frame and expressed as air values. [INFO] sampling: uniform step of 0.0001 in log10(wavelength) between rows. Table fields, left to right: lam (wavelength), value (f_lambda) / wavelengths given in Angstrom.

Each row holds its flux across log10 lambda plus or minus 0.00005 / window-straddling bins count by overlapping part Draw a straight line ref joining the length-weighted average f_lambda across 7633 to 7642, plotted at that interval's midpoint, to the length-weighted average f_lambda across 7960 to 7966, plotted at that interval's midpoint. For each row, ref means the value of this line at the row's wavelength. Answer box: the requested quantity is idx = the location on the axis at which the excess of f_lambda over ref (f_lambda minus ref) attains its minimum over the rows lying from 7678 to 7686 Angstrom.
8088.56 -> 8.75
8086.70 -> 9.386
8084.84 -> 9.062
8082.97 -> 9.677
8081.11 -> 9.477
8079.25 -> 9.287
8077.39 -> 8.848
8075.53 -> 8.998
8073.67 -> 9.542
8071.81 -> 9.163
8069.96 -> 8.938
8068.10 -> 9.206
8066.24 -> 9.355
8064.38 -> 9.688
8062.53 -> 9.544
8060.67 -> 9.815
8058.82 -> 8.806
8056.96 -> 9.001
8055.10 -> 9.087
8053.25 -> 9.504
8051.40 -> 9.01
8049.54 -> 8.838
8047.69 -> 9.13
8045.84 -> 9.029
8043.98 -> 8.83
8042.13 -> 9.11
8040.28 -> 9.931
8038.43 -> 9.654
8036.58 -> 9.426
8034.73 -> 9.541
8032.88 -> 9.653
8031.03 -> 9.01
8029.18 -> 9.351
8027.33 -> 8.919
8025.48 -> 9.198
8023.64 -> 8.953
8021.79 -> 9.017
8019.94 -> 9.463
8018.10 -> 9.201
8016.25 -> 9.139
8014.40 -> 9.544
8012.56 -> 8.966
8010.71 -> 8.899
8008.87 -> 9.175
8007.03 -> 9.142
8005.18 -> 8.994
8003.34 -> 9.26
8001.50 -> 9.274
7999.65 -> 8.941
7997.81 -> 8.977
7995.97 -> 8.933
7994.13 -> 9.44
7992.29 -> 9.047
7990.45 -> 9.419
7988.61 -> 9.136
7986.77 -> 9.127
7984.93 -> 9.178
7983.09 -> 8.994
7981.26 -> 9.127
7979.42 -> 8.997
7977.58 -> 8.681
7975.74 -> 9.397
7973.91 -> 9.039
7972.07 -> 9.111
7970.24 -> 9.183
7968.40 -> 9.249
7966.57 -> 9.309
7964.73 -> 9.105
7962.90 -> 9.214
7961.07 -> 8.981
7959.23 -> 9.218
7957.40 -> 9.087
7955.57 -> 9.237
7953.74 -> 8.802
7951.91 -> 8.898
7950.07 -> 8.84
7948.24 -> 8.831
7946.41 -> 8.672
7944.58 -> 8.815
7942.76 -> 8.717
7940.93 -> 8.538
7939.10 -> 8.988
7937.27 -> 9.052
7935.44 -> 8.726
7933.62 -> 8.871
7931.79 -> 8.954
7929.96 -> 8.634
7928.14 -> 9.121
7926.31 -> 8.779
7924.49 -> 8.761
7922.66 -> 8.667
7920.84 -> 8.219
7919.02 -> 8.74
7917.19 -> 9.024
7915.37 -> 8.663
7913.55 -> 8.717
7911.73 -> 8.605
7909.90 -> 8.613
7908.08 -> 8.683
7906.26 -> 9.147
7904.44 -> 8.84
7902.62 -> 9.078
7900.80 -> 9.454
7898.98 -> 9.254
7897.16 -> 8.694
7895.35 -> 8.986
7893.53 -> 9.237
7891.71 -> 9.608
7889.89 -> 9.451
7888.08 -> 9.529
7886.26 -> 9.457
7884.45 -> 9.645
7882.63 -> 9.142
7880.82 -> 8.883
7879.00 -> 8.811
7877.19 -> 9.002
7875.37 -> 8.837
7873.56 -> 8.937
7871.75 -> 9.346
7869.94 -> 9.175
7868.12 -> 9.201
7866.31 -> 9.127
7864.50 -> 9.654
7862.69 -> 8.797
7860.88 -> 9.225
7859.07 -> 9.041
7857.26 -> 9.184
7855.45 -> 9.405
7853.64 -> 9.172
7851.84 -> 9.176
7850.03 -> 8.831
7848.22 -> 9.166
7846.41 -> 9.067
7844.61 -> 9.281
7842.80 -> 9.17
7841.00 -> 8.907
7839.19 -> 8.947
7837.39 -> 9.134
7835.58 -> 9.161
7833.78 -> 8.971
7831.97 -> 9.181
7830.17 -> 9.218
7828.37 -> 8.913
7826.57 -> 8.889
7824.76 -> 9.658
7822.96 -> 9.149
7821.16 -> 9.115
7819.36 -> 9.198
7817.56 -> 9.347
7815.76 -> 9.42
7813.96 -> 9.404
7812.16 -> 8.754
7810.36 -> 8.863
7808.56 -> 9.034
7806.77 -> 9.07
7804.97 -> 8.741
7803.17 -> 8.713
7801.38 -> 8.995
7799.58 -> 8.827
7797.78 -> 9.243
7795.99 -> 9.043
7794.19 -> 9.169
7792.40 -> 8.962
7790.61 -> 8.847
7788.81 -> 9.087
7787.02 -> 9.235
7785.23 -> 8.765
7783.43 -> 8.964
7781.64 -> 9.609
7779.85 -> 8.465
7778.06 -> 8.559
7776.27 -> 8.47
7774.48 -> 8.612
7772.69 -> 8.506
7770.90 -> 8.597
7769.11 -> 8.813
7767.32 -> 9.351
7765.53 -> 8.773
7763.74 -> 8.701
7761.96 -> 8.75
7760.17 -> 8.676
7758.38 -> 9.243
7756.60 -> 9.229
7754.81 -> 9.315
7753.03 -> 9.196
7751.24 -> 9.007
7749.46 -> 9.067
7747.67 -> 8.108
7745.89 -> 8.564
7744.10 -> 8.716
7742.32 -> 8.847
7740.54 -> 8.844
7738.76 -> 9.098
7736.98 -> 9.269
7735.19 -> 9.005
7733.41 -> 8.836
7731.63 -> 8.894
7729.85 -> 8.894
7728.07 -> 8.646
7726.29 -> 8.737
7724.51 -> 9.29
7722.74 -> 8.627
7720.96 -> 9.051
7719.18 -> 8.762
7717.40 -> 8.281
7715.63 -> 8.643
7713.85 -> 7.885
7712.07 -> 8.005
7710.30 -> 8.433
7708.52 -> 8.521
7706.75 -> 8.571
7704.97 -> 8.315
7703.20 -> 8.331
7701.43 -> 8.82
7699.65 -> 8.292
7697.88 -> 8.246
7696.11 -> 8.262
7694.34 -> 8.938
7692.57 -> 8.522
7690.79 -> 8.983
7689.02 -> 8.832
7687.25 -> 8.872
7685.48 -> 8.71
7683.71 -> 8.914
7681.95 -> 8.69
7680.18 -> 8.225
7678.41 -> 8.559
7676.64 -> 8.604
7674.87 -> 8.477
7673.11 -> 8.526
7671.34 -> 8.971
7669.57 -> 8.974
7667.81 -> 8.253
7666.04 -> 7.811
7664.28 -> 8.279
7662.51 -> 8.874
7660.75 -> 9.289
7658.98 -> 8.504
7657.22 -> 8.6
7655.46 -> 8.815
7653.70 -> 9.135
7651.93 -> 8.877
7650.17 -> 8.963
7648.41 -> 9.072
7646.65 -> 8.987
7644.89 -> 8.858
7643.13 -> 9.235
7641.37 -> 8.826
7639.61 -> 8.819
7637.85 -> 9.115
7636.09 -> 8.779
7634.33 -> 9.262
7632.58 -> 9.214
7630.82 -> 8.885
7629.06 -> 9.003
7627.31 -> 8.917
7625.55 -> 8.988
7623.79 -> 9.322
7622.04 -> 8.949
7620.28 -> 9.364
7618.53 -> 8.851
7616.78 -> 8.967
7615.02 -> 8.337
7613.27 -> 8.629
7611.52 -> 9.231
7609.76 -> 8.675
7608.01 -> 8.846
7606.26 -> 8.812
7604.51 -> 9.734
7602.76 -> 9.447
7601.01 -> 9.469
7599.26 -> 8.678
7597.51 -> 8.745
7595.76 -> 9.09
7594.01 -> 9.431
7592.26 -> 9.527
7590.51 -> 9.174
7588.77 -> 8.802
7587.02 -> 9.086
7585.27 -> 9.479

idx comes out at 7680.18 Angstrom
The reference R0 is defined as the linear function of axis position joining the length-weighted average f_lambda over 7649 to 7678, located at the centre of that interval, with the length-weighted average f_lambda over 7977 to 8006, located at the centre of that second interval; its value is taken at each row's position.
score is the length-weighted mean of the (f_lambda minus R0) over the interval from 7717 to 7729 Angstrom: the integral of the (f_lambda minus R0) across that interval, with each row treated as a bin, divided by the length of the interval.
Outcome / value 0.03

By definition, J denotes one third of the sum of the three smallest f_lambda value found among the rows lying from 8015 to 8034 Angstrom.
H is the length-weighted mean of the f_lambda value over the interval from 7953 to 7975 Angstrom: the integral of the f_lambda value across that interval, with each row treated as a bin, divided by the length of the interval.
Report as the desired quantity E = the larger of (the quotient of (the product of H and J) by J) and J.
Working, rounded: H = 9.14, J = 8.96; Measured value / 9.1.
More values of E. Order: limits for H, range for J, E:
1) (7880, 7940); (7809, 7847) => 9.0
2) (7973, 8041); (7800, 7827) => 9.2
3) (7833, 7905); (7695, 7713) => 9.2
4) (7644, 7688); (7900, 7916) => 8.7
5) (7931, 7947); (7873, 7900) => 8.8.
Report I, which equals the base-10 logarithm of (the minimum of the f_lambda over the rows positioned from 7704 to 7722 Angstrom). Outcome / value 0.897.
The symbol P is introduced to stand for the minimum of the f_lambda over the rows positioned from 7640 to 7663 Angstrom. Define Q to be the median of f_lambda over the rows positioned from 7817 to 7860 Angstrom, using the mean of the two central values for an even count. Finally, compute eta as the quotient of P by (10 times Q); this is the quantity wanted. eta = 0.093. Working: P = 8.504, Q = 9.16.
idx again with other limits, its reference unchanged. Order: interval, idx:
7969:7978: 7977.58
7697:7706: 7697.88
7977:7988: 7977.58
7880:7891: 7880.82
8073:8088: 8077.39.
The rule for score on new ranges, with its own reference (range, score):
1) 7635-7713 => -0.02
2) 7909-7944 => -0.26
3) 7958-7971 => 0.11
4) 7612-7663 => 0.30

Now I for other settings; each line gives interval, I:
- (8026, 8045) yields 0.946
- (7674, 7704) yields 0.915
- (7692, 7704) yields 0.916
